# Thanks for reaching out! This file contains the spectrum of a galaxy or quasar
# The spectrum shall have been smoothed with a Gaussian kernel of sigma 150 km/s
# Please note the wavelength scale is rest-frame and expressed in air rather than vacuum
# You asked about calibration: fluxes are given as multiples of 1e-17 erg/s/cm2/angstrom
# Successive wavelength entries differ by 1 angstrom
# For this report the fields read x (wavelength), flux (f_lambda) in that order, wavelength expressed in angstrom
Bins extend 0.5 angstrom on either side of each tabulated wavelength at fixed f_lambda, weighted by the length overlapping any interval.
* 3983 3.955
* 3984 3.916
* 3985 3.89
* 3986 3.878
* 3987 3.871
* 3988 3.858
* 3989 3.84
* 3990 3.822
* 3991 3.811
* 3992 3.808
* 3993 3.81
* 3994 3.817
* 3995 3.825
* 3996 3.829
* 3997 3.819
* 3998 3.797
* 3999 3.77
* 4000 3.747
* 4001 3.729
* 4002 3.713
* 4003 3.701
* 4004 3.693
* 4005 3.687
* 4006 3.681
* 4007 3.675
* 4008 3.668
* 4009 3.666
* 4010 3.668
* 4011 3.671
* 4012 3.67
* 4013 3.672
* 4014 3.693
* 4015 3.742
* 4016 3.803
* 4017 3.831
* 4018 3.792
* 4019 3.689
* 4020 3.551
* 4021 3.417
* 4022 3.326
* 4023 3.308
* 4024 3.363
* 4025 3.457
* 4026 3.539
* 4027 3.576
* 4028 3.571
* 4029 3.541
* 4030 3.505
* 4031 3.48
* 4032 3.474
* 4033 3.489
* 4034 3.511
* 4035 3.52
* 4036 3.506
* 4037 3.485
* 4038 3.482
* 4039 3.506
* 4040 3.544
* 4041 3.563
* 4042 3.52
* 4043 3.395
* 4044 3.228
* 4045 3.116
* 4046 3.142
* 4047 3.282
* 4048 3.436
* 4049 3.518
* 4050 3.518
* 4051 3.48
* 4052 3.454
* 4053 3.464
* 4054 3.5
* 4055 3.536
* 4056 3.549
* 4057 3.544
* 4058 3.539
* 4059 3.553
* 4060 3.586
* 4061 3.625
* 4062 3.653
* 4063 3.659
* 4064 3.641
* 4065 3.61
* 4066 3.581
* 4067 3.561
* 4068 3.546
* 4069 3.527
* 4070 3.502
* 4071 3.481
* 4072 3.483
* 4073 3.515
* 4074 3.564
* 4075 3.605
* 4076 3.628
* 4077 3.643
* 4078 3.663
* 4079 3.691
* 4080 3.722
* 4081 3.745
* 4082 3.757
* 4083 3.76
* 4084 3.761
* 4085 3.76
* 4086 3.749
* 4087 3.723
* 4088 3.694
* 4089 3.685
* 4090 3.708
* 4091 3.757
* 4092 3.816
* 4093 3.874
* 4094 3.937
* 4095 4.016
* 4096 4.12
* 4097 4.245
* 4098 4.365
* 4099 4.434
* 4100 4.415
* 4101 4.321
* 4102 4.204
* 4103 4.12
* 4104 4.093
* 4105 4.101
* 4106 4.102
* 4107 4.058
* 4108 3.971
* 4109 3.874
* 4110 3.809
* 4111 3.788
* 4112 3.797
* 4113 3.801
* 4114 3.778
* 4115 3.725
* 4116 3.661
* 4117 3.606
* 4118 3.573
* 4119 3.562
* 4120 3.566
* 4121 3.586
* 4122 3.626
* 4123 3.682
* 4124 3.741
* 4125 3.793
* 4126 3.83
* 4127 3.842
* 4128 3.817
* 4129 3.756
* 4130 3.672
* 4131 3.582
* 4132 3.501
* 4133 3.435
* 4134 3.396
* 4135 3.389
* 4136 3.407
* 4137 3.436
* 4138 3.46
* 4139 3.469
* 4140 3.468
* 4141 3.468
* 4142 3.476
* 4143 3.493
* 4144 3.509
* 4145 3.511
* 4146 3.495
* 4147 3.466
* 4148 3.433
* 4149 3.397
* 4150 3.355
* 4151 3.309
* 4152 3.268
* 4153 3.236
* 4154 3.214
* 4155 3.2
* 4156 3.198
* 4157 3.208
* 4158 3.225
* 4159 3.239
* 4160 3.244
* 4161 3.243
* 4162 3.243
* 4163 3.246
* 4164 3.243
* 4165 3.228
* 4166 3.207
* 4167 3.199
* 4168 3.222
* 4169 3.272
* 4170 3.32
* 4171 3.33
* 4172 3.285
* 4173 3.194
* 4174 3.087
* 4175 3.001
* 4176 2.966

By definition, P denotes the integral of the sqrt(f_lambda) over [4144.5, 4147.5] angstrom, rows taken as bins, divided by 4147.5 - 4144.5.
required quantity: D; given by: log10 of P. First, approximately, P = 1.87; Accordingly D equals 0.271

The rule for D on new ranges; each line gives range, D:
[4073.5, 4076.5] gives 0.278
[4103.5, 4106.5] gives 0.306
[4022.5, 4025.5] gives 0.264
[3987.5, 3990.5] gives 0.292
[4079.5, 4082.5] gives 0.287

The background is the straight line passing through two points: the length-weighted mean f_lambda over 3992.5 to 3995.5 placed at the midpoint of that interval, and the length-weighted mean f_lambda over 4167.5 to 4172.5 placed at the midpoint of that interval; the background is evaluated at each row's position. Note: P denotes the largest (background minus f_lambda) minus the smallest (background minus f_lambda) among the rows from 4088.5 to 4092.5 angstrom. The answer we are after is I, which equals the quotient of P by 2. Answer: 0.070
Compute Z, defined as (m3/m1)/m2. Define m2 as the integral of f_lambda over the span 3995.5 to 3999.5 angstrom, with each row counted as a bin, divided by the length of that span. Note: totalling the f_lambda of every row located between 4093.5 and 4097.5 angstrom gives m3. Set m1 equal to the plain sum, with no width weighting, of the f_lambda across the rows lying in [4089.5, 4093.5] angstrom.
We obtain 0.28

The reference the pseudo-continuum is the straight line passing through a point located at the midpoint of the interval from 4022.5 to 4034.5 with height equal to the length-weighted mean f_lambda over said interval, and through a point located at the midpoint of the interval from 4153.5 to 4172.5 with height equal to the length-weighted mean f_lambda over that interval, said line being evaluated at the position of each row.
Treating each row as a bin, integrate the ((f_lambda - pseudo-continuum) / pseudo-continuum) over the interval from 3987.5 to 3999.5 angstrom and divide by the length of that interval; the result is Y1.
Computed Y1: 0.076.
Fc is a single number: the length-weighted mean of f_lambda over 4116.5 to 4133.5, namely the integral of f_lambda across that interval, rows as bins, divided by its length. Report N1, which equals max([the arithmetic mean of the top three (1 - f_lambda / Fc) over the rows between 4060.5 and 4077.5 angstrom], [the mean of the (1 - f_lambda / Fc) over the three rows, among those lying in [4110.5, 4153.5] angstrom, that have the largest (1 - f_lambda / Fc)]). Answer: 0.106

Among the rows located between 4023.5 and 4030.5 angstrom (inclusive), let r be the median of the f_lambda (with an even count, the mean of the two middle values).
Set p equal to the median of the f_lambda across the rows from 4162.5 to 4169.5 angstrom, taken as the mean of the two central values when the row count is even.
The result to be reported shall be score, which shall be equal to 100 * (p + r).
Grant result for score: 677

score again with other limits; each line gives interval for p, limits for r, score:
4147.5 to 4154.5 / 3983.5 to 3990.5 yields 718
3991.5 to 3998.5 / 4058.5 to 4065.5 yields 744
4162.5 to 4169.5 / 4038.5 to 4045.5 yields 673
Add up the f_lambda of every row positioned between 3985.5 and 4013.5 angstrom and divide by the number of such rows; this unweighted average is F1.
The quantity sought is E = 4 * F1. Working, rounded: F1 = 3.76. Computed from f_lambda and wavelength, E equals 15.0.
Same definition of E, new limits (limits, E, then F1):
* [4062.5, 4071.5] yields 14.3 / 3.57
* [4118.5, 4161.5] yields 13.9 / 3.47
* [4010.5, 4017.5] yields 14.9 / 3.73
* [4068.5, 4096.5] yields 14.8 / 3.71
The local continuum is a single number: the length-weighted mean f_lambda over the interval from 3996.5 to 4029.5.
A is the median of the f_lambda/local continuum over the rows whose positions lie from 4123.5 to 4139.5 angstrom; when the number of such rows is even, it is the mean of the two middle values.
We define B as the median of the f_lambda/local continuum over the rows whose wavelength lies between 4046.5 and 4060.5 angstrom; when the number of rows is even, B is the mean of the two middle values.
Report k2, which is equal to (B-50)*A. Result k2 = -47.7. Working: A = 0.97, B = 0.97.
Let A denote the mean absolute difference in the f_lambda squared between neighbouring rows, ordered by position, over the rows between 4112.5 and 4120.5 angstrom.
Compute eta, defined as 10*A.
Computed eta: 2.6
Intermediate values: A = 0.26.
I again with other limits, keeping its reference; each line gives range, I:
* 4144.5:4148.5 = 0.034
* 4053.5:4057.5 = 0.028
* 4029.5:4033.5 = 0.012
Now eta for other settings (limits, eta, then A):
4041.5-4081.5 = 2.7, 0.27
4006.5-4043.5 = 2.8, 0.28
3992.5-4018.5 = 1.2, 0.12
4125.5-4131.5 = 4.0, 0.40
